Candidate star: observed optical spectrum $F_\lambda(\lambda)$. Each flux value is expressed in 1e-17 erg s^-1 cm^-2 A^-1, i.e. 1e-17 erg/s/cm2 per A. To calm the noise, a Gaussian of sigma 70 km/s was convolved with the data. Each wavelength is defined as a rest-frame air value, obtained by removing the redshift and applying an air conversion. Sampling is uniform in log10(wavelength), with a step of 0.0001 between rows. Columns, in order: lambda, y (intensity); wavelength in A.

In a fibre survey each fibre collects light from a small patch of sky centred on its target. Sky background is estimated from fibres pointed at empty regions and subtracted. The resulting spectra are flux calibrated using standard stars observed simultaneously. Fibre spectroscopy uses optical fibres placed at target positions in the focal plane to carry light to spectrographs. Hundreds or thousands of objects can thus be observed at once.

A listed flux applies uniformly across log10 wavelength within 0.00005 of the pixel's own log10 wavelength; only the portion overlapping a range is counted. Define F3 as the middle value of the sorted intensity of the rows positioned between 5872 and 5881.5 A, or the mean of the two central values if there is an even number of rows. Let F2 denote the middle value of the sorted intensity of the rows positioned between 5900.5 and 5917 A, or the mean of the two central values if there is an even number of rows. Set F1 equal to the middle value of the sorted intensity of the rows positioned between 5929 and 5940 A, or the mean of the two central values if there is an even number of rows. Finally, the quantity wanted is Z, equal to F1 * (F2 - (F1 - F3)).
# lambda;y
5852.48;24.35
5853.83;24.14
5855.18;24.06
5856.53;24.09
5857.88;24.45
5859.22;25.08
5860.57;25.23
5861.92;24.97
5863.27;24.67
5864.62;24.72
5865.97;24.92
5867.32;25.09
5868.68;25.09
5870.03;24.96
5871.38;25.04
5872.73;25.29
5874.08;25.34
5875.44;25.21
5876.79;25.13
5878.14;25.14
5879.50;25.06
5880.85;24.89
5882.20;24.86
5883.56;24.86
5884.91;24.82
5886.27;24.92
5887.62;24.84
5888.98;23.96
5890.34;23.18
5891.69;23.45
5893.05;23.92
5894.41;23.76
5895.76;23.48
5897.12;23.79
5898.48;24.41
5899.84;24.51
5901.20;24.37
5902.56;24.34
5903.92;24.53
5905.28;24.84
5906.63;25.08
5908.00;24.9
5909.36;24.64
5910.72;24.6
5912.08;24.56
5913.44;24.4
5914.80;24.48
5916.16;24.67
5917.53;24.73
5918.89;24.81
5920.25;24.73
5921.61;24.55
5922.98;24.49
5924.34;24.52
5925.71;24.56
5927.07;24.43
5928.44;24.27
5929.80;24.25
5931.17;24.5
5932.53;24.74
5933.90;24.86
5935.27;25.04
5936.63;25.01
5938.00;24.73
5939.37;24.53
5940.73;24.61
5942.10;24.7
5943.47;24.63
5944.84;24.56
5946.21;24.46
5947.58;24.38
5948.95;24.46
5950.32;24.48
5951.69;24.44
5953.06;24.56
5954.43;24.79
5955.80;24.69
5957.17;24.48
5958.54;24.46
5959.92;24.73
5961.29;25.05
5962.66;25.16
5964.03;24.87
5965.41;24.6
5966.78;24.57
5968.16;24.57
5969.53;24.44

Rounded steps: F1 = 24.7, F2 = 24.6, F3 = 25.1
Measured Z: 618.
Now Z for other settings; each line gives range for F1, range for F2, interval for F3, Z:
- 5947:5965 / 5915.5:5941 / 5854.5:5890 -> 614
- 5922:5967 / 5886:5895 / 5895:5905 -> 583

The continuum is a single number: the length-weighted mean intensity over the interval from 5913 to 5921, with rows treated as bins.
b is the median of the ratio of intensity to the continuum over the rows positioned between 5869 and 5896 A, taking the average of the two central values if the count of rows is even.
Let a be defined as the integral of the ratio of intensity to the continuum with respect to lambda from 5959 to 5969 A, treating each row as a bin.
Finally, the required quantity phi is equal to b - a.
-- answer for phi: -9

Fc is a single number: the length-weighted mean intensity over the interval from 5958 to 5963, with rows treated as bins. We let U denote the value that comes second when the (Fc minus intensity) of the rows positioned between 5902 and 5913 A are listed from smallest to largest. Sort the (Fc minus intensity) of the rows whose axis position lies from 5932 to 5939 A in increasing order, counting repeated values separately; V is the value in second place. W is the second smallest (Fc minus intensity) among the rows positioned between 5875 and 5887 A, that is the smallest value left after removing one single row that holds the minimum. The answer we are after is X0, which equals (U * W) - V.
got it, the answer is 0.21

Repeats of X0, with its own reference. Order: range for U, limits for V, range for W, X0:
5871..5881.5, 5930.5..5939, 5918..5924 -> 0.14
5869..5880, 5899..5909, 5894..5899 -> -0.41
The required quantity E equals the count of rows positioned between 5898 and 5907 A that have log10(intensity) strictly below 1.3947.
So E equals 5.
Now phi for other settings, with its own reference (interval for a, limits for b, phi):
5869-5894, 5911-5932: -24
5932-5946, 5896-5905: -13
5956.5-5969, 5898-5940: -12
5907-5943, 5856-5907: -35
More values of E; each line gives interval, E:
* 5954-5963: 5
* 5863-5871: 2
